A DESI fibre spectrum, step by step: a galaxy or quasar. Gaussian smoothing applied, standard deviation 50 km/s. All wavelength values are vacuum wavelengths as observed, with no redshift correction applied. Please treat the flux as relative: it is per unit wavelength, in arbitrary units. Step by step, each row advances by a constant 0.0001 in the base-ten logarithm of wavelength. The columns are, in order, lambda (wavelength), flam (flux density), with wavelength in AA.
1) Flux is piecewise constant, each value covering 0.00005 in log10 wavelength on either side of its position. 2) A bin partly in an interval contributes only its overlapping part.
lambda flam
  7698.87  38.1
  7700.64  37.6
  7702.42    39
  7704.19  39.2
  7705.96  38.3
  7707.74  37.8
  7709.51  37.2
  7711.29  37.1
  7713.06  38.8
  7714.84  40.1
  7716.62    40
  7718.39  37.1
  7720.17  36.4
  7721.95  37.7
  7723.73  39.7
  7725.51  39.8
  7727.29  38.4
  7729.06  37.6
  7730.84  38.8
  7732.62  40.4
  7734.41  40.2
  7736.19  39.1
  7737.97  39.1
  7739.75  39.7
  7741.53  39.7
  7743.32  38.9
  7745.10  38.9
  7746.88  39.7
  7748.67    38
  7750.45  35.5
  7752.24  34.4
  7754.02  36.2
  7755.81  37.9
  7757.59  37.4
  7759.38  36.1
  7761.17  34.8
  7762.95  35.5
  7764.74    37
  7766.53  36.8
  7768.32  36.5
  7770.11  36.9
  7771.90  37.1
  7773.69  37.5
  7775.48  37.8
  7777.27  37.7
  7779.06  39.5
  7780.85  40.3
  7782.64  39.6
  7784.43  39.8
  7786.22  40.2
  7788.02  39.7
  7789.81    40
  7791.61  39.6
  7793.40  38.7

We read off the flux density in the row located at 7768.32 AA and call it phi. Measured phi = 36.5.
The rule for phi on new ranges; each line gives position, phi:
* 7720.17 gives 36.4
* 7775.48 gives 37.8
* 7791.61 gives 39.6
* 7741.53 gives 39.7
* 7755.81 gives 37.9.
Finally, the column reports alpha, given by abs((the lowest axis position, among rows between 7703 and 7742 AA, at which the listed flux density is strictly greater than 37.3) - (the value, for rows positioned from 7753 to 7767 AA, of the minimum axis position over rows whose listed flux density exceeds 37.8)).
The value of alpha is 51.6 AA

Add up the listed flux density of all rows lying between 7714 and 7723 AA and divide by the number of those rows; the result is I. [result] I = 38.3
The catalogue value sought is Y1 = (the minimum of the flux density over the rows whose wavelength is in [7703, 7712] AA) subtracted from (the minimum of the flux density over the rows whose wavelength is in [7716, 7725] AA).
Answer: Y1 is -1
